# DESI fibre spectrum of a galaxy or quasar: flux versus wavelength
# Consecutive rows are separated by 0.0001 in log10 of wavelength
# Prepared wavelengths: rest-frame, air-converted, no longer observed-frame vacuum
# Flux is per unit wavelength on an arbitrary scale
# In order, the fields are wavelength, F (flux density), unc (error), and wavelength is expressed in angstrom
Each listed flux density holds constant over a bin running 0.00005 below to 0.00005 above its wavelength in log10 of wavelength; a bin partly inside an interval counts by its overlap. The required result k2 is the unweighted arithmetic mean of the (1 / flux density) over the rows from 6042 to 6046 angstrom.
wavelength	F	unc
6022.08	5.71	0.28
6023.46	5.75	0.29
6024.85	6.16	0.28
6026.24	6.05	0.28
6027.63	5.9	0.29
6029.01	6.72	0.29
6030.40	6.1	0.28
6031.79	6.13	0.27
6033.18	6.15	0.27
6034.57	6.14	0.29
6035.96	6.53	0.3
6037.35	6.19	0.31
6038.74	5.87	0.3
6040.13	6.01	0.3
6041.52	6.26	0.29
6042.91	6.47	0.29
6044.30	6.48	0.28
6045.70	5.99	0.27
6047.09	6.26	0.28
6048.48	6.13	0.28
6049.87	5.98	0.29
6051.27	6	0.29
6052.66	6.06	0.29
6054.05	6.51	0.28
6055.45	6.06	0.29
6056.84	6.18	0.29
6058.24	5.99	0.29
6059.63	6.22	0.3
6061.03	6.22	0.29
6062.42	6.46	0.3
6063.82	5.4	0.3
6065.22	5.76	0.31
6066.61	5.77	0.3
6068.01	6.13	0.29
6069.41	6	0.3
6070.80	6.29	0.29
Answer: 0.159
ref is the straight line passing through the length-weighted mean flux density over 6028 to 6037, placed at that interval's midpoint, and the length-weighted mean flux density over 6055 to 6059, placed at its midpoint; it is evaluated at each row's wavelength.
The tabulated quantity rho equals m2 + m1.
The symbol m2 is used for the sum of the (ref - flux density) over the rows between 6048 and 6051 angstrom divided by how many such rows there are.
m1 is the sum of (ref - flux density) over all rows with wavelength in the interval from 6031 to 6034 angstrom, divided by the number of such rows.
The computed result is 0.23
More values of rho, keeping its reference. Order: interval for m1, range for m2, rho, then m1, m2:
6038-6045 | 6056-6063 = -0.16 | 0.0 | -0.148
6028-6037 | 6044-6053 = 0.01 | 0.0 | 0.025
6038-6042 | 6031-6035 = 0.31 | 0.2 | 0.134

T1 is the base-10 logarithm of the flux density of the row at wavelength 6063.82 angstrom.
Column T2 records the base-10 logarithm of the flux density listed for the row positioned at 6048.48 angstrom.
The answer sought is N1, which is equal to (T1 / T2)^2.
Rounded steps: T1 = 0.73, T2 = 0.787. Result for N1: 0.87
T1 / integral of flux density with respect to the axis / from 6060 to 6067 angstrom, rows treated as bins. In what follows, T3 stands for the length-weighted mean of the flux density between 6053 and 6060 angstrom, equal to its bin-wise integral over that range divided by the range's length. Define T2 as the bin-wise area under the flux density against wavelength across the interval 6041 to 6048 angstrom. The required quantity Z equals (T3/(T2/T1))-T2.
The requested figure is -38.2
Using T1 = 41.6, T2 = 44.0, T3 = 6.19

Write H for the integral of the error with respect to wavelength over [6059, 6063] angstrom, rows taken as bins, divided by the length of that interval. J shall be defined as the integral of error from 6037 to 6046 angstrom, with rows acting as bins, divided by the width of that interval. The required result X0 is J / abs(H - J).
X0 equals 58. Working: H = 0.297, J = 0.292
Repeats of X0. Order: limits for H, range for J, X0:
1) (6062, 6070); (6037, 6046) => 35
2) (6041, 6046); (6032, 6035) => 50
